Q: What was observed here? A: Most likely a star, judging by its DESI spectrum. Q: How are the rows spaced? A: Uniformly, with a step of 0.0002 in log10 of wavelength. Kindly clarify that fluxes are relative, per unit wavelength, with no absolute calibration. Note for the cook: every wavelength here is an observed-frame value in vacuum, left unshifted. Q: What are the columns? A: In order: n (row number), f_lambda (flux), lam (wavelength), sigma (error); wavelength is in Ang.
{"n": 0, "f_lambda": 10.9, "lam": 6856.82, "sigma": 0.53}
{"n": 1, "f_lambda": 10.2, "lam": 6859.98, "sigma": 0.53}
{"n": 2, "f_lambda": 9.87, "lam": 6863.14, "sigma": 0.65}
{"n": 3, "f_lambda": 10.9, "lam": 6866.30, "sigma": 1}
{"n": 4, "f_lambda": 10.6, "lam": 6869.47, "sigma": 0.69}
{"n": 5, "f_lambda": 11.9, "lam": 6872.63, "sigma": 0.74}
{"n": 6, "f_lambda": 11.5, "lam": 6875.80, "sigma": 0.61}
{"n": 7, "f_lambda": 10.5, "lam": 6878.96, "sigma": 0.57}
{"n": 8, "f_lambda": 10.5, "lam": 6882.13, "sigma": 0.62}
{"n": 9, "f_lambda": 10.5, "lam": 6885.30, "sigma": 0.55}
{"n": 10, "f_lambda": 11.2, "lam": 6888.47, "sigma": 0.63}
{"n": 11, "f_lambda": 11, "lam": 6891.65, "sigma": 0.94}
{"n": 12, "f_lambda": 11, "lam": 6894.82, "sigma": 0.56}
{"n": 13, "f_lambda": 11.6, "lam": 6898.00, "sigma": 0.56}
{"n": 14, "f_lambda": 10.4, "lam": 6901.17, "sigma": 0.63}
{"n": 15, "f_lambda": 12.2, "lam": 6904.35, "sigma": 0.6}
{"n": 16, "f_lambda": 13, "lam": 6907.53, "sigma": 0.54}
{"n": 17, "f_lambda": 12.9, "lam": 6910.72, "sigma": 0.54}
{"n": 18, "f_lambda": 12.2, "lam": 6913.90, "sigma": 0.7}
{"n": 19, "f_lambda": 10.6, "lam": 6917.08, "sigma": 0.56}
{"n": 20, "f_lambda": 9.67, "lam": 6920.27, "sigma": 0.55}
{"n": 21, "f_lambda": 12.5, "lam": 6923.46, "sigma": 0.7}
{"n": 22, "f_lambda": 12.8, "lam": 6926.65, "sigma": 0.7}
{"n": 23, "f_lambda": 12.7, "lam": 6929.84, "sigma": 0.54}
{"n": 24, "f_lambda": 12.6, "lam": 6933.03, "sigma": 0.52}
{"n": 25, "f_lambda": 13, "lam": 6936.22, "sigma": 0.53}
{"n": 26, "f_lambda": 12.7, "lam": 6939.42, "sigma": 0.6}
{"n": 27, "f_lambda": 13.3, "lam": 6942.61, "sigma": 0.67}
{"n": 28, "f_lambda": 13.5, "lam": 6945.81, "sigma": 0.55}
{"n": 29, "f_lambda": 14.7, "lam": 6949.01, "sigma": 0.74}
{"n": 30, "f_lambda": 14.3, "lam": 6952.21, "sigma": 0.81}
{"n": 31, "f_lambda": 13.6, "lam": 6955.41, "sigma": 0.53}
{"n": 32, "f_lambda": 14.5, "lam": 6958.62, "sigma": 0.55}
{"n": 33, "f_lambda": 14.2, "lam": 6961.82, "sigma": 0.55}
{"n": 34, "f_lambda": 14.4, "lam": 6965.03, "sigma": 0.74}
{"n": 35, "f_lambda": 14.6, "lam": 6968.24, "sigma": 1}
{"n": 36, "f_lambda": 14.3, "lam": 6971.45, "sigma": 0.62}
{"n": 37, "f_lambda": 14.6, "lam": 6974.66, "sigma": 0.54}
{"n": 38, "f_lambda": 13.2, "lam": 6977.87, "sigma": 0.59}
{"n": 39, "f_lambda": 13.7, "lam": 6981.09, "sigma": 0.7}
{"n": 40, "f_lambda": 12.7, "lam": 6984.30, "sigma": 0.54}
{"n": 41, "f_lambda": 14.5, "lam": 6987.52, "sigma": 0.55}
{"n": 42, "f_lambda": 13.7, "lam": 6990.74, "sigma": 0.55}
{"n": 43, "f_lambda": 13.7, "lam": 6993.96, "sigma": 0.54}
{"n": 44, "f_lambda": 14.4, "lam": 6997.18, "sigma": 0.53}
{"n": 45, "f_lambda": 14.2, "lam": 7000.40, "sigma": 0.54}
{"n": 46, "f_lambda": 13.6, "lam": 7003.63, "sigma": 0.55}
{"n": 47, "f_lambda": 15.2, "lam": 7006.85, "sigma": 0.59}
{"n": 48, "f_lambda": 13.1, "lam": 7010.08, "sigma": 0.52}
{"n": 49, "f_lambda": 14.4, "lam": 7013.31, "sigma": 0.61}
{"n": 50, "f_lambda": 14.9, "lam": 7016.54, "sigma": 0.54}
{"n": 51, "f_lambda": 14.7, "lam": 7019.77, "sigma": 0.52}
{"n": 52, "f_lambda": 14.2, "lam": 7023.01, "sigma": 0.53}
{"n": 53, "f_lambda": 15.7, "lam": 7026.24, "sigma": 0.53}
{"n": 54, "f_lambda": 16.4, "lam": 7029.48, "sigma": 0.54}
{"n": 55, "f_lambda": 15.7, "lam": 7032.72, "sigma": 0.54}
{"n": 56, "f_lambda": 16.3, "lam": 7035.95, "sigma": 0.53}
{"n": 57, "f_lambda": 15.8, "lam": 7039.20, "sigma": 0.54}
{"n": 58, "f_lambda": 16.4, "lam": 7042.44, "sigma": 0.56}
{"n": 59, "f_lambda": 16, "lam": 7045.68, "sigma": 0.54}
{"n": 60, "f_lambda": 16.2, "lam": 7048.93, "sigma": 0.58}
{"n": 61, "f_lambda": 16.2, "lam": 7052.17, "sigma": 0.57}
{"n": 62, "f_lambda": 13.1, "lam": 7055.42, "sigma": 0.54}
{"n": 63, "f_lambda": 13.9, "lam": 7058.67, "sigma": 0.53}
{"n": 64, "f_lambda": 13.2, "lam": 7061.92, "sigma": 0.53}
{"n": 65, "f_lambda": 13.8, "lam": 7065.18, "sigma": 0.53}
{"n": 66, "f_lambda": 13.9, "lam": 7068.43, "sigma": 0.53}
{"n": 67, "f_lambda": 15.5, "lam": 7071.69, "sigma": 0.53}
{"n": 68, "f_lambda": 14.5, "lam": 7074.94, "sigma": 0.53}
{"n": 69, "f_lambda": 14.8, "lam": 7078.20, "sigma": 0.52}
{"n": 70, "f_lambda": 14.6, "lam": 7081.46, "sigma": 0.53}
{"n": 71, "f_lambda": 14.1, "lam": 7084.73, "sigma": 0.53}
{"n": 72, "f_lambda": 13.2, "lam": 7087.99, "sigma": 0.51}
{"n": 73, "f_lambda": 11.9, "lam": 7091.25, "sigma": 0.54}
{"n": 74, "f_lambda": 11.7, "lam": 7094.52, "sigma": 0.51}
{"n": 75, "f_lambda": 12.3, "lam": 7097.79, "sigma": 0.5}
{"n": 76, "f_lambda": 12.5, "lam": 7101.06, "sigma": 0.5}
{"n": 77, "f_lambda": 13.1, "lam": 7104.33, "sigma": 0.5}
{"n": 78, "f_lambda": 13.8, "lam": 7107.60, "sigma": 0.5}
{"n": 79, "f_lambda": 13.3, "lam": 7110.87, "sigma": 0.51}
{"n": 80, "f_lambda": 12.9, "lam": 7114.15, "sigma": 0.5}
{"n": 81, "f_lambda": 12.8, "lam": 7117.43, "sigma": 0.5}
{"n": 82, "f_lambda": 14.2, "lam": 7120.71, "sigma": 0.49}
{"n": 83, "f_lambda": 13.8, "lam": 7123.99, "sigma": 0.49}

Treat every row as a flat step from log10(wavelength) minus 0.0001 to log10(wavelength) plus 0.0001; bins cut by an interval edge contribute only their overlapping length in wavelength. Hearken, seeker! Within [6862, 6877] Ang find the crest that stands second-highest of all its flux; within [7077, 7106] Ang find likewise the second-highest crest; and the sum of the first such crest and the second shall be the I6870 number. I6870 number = 26.1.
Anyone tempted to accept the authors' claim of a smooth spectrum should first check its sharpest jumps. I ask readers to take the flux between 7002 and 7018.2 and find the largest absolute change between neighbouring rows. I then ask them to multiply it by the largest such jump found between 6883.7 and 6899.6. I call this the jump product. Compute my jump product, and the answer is 1.5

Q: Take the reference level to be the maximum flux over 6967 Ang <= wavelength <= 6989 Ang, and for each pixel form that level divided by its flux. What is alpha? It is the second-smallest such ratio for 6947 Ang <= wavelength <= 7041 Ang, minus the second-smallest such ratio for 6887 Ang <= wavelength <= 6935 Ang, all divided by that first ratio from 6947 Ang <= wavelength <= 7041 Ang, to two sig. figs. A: -0.26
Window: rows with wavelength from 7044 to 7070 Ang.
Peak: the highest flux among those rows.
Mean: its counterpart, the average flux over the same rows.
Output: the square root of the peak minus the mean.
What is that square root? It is 1.29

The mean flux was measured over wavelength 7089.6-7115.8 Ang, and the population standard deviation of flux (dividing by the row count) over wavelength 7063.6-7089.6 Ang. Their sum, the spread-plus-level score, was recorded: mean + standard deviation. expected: 13.3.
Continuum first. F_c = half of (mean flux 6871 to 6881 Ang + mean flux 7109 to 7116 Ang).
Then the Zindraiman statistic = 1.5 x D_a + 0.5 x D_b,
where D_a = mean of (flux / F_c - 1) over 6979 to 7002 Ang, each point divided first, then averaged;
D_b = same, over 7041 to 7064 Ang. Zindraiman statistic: 0.32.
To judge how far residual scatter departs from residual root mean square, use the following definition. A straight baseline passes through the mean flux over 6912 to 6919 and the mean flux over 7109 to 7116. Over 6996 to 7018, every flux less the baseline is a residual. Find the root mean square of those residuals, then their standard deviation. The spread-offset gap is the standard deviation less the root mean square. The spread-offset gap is -1.5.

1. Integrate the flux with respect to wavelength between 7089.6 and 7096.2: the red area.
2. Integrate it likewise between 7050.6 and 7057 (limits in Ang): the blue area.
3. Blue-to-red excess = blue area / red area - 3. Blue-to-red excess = -1.8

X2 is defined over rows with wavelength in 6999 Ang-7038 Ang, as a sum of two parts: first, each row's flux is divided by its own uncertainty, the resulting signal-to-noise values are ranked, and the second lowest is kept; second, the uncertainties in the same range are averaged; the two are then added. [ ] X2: 25.3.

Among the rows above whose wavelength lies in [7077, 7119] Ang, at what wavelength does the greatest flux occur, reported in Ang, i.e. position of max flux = 7078.20 Ang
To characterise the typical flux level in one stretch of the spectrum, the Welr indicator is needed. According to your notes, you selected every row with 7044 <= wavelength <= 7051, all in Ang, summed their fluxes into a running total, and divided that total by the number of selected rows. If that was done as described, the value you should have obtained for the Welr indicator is 16.1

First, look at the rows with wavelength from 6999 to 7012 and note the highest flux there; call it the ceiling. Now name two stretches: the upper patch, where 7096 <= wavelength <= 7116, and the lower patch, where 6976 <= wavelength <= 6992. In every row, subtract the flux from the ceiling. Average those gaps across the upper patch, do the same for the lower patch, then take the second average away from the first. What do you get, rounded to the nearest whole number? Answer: 1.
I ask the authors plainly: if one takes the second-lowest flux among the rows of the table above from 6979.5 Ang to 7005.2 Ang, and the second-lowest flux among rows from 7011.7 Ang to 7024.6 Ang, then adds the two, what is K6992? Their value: 28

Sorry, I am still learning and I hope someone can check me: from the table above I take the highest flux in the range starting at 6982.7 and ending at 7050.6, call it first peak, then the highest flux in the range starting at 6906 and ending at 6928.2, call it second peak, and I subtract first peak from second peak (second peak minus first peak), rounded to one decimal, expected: -3.4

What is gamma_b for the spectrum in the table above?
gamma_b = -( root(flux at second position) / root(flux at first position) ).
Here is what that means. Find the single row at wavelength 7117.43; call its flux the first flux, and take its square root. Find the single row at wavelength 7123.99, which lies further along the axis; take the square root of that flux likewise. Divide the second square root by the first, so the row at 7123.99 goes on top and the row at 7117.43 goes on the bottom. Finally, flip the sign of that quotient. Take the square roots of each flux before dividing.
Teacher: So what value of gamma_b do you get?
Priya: -1.04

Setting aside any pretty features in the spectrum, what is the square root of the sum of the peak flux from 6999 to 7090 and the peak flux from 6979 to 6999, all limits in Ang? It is 5.56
